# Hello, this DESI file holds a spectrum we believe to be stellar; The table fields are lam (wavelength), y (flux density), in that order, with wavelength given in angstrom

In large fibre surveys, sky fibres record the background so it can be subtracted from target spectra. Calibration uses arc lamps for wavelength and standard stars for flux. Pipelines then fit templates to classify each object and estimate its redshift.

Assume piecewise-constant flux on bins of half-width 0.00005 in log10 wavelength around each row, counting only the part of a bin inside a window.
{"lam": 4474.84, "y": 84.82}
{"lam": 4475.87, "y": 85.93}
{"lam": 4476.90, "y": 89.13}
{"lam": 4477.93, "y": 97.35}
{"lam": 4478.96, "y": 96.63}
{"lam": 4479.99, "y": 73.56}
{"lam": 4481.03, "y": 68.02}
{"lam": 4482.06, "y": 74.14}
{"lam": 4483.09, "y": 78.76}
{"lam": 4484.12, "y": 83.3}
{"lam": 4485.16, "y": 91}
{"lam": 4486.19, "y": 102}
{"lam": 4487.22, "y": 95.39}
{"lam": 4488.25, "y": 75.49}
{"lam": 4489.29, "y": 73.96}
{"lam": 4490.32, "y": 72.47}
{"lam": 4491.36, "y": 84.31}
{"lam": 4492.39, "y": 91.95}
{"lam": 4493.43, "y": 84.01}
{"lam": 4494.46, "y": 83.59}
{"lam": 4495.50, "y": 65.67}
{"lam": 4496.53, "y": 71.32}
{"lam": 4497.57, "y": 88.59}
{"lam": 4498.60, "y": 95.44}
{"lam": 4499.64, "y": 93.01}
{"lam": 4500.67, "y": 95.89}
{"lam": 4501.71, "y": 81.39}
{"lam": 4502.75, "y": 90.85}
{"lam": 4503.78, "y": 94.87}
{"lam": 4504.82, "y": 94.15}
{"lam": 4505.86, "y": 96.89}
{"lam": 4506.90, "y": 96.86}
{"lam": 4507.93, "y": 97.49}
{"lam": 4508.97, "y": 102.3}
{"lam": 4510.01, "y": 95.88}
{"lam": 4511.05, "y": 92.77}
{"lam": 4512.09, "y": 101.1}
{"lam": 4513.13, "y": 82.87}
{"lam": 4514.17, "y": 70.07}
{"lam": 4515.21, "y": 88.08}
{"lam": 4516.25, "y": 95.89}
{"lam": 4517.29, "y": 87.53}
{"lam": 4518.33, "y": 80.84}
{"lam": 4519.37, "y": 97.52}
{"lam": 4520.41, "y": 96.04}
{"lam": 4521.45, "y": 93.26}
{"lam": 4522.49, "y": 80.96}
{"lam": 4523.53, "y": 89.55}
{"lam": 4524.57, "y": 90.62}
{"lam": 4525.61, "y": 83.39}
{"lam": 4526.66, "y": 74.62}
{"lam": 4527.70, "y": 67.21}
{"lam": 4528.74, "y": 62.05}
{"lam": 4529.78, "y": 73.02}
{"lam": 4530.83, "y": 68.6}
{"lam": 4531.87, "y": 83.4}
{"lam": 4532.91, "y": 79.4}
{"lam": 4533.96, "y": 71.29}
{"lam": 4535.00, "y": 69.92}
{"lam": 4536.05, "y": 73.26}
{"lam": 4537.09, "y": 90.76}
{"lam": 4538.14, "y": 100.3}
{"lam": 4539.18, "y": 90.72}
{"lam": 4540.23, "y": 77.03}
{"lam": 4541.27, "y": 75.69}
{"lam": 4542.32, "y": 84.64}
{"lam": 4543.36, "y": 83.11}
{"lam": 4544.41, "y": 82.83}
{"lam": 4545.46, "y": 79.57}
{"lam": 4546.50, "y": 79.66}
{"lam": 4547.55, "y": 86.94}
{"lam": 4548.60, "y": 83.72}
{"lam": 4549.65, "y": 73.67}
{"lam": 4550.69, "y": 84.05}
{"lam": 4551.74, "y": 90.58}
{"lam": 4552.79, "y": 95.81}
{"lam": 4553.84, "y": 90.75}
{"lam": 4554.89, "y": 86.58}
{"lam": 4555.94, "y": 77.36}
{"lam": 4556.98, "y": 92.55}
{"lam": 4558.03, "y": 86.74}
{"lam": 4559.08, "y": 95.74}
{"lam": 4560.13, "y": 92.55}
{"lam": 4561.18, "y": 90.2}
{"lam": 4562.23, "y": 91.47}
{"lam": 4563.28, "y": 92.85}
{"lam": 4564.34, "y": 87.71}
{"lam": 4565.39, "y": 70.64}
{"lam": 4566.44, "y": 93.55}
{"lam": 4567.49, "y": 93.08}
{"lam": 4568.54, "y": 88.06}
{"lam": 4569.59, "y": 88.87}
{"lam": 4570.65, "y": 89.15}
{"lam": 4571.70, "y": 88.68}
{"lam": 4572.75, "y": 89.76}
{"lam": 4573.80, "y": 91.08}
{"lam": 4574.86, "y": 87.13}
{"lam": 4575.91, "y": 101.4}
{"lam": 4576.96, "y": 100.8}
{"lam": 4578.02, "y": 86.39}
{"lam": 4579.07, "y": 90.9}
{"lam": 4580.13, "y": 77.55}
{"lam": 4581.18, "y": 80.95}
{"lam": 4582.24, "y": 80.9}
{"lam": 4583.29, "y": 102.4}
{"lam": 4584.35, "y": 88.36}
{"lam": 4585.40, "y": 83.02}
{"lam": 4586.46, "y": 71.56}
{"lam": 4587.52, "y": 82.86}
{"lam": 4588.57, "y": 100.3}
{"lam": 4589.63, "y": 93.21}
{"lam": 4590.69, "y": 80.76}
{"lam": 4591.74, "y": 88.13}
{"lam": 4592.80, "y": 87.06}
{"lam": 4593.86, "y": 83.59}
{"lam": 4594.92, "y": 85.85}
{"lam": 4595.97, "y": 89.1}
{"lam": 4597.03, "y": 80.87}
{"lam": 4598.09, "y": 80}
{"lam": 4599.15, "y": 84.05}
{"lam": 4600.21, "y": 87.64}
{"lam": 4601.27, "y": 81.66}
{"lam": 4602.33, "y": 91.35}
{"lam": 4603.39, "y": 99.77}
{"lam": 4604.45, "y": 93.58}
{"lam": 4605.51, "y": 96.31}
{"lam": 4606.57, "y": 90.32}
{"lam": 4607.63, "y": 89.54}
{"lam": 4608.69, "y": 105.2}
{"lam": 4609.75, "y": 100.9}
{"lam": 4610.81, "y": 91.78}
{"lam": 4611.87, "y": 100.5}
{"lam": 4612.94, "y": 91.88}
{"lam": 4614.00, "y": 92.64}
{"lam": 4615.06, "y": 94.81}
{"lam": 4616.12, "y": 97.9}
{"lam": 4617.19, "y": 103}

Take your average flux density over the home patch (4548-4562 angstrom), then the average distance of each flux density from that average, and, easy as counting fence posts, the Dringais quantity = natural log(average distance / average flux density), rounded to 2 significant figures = -2.8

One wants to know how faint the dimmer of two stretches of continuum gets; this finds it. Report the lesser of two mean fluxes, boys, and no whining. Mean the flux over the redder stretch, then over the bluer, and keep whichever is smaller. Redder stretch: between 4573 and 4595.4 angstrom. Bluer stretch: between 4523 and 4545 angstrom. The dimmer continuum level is 80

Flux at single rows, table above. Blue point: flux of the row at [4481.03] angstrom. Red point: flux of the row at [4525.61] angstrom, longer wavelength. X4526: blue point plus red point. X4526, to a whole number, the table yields 151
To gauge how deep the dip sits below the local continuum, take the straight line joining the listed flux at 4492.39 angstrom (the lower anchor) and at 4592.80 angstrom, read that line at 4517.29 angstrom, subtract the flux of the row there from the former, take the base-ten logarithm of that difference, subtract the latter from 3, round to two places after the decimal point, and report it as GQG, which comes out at 2.49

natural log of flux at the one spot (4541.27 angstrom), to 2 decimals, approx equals 4.33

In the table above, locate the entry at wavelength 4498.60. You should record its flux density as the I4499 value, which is 95.44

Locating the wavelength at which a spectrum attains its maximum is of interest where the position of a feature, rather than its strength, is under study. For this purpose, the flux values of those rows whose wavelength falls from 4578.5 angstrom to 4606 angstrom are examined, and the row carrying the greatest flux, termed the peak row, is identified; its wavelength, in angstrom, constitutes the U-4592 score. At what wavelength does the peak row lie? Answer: 4583.29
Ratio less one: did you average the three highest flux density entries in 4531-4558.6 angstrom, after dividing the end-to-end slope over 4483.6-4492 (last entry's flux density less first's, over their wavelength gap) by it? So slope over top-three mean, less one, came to -0.999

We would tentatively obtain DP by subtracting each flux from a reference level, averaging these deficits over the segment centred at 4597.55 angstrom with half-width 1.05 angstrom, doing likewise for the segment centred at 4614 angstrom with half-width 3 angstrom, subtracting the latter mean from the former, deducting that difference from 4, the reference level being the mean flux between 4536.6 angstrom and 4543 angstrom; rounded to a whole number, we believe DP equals -11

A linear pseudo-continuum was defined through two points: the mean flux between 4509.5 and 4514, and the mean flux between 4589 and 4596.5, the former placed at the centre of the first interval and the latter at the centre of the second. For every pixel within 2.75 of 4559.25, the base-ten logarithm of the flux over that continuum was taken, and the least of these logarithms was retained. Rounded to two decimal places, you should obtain -0.01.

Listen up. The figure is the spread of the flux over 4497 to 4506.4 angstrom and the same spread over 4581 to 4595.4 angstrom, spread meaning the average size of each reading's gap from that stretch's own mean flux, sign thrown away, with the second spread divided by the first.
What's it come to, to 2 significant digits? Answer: 1.6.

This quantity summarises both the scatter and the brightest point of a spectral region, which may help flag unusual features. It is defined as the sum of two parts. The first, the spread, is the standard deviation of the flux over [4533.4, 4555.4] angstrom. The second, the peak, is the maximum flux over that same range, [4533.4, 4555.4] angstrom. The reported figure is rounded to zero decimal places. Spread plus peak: 108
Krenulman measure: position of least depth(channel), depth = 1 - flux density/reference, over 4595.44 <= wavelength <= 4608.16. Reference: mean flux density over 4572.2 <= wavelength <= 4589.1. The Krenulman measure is 4603.39 angstrom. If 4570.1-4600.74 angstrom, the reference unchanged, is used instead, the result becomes 4583.29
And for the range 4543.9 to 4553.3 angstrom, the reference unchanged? 4552.79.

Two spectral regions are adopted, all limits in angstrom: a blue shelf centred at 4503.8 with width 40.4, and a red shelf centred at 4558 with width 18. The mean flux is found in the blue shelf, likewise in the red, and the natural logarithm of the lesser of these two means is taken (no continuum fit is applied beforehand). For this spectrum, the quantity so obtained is 4.48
